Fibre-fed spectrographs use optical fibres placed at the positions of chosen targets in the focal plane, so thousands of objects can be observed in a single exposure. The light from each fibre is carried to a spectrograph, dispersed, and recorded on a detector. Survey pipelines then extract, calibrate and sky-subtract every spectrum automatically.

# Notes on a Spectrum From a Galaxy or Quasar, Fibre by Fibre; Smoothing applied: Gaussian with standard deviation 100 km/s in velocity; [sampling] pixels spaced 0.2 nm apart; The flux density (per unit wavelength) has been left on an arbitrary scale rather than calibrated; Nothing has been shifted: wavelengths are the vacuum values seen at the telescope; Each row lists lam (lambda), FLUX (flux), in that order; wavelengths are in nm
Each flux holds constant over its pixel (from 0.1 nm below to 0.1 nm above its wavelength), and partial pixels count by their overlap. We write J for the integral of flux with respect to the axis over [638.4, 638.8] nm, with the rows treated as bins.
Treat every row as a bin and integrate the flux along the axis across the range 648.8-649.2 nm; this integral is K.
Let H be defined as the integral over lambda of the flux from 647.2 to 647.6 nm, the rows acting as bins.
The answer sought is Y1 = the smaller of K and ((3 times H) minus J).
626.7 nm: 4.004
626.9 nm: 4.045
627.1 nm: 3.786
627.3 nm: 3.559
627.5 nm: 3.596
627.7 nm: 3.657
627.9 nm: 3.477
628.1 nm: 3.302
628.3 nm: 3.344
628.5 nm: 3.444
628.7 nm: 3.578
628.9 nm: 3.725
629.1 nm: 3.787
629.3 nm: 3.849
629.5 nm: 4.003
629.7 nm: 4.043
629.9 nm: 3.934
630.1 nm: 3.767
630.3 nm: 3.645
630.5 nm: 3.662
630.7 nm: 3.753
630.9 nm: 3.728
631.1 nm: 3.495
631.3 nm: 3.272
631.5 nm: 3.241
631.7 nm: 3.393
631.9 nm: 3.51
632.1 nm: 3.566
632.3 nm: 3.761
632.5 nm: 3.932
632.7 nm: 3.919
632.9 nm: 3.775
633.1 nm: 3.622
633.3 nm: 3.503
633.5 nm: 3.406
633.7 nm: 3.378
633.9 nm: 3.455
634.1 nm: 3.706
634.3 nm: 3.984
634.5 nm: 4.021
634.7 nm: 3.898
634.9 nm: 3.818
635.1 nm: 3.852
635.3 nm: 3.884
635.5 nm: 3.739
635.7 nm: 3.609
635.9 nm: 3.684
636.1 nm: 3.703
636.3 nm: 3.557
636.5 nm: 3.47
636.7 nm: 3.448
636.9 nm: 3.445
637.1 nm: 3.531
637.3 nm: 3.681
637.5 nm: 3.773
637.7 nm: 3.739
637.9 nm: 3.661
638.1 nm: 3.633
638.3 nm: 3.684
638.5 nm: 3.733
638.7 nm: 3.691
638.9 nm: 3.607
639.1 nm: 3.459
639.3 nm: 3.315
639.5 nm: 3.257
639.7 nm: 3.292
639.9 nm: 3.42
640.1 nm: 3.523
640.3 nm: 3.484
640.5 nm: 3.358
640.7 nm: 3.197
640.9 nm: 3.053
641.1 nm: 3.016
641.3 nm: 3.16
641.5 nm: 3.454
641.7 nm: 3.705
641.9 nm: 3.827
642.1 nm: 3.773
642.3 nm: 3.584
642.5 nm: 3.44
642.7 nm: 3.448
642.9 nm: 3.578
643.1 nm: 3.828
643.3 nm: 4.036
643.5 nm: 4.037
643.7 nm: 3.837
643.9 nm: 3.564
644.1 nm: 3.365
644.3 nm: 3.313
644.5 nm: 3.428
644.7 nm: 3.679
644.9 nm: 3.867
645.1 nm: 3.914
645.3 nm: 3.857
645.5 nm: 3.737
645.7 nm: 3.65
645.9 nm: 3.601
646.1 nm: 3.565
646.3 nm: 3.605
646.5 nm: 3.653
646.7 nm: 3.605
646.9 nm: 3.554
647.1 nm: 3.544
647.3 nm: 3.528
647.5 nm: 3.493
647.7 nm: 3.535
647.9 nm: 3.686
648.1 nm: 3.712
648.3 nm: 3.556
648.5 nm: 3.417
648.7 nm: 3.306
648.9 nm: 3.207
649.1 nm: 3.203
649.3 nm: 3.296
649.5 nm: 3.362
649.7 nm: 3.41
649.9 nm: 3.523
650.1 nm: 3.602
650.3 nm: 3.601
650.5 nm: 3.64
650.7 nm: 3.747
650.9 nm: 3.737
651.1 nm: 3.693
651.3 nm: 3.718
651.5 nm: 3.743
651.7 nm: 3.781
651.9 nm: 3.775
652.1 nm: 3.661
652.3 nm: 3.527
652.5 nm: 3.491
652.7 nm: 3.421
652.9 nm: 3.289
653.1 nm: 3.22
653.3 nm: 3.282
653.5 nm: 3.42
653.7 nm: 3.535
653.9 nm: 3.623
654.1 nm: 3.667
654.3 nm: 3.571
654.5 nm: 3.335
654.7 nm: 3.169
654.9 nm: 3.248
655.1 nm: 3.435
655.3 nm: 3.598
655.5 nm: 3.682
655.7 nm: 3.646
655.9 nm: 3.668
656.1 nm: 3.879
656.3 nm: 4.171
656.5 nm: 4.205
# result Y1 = 1.28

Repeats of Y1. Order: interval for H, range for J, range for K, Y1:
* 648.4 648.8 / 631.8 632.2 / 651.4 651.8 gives 1.50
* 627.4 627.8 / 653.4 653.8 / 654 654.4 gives 1.45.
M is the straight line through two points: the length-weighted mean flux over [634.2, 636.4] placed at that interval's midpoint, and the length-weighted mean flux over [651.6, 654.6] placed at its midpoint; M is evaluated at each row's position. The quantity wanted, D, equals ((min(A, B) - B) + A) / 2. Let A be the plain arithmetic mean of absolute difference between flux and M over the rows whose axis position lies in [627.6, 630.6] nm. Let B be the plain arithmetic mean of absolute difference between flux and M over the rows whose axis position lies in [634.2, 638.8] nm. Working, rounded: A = 0.258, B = 0.13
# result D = 0.129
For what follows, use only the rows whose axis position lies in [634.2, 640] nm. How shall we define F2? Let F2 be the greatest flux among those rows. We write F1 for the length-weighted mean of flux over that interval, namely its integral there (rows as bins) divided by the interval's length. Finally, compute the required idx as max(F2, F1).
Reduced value 4.0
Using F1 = 3.64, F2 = 4.021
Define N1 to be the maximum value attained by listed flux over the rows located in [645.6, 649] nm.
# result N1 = 3.712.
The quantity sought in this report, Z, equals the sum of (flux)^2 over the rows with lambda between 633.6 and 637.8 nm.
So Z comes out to 286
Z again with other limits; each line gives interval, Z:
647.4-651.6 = 263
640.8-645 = 270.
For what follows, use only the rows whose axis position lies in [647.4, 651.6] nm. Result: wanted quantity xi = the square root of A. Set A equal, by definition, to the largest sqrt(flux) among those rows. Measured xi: 1.39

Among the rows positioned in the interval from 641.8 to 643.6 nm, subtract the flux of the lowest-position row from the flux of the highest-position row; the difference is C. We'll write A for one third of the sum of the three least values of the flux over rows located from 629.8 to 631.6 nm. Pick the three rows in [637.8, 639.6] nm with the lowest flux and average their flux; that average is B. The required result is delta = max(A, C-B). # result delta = 3.34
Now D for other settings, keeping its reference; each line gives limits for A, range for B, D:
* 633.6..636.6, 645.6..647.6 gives 0.083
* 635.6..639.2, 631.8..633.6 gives 0.041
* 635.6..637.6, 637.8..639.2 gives 0.093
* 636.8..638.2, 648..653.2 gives 0.042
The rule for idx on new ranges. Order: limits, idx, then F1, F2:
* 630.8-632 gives 3.7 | 3.44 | 3.728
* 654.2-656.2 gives 3.9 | 3.52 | 3.879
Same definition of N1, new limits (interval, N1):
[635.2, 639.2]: 3.884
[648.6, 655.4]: 3.781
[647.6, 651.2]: 3.747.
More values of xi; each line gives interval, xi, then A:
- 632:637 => 1.42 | 2.01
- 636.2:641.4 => 1.39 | 1.94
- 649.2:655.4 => 1.39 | 1.94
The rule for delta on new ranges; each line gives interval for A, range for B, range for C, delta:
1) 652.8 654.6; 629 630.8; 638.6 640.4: 3.26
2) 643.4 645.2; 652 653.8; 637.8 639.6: 3.37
